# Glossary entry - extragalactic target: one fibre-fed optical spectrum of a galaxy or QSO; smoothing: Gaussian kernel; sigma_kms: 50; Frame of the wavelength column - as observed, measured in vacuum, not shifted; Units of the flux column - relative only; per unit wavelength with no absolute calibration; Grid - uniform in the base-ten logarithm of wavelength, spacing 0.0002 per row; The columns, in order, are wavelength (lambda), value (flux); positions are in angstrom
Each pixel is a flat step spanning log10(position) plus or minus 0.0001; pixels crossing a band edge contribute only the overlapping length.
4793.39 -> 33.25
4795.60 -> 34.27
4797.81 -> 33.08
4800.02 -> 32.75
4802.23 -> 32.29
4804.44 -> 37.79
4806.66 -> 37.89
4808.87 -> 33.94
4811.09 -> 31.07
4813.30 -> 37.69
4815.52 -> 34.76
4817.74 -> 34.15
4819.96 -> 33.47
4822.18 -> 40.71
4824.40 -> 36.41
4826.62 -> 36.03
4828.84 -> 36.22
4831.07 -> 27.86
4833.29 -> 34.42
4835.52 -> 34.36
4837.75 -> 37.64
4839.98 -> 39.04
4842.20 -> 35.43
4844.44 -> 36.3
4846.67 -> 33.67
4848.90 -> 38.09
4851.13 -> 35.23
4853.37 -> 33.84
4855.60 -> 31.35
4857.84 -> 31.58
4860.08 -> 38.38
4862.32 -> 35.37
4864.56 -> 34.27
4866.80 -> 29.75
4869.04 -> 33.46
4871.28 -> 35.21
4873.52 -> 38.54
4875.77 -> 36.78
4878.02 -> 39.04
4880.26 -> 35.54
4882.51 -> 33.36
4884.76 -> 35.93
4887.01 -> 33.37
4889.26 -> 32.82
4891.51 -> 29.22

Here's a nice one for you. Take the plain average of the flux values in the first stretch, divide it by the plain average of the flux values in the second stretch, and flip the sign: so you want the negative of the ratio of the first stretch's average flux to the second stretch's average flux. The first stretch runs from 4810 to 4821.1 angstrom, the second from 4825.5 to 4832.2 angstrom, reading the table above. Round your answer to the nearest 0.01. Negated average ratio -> -1.03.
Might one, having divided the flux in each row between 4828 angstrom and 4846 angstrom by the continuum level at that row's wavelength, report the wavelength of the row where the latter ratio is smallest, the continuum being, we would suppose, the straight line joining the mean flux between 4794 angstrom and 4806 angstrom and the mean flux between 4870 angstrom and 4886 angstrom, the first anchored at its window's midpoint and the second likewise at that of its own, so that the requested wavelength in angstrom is 4831.07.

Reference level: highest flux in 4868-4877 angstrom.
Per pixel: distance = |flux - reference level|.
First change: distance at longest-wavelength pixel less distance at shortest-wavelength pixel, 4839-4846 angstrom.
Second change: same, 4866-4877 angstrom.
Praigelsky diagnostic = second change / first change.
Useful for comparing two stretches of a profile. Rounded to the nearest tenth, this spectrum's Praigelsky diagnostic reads -4.0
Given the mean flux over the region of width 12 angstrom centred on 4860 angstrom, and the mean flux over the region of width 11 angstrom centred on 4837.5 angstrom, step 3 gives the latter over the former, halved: 0.53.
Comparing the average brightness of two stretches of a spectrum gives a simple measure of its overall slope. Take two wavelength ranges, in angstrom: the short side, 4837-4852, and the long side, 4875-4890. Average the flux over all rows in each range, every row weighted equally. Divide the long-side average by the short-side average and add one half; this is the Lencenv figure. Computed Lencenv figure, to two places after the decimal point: 1.47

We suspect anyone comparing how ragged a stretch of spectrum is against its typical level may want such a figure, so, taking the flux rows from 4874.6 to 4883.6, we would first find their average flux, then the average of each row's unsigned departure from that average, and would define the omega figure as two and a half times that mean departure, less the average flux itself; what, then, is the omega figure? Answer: -31.9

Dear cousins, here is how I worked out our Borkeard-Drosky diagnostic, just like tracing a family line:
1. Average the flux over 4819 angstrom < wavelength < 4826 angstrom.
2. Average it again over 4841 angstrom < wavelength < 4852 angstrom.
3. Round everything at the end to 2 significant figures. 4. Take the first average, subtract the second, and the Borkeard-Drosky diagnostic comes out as 1.1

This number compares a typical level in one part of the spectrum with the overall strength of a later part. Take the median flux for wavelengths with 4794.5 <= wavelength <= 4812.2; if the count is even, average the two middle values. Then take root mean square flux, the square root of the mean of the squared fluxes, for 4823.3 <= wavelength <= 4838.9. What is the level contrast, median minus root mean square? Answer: -1.3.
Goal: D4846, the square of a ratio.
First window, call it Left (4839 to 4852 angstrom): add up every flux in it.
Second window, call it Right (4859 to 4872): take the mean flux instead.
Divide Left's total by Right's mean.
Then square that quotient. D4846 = 40.1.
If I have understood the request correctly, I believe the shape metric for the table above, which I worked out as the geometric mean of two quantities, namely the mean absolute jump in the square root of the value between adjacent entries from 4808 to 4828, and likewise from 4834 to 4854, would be 0.239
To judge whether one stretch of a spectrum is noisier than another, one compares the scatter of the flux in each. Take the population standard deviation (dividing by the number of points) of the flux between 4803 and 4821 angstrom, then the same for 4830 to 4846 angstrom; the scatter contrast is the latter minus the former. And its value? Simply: 1.00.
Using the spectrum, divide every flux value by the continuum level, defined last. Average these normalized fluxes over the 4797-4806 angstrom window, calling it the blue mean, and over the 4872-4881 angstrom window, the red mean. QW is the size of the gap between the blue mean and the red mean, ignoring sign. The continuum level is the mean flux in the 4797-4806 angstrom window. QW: 0.10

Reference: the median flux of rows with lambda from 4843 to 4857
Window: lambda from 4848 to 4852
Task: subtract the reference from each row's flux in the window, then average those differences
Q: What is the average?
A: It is 2.1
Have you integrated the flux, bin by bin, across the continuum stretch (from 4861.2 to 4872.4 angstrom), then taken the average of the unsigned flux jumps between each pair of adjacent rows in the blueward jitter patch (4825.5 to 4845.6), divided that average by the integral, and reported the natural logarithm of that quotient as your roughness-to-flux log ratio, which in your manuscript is -4.8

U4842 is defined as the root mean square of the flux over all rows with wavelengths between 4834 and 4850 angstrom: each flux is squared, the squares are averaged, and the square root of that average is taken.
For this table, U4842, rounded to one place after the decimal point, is 36.4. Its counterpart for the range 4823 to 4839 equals 34.8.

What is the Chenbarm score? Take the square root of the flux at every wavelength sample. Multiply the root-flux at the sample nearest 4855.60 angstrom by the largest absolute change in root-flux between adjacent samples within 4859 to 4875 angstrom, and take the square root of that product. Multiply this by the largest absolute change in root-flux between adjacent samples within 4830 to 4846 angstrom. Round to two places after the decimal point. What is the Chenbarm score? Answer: 0.88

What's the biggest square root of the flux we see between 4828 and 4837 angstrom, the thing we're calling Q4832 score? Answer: 6.02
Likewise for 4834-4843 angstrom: 6.25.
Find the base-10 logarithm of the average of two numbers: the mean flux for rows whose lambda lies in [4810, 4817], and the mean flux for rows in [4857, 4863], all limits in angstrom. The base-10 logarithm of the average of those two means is 1.54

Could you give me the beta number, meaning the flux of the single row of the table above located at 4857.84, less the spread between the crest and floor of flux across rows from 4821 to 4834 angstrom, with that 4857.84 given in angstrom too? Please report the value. 18.7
